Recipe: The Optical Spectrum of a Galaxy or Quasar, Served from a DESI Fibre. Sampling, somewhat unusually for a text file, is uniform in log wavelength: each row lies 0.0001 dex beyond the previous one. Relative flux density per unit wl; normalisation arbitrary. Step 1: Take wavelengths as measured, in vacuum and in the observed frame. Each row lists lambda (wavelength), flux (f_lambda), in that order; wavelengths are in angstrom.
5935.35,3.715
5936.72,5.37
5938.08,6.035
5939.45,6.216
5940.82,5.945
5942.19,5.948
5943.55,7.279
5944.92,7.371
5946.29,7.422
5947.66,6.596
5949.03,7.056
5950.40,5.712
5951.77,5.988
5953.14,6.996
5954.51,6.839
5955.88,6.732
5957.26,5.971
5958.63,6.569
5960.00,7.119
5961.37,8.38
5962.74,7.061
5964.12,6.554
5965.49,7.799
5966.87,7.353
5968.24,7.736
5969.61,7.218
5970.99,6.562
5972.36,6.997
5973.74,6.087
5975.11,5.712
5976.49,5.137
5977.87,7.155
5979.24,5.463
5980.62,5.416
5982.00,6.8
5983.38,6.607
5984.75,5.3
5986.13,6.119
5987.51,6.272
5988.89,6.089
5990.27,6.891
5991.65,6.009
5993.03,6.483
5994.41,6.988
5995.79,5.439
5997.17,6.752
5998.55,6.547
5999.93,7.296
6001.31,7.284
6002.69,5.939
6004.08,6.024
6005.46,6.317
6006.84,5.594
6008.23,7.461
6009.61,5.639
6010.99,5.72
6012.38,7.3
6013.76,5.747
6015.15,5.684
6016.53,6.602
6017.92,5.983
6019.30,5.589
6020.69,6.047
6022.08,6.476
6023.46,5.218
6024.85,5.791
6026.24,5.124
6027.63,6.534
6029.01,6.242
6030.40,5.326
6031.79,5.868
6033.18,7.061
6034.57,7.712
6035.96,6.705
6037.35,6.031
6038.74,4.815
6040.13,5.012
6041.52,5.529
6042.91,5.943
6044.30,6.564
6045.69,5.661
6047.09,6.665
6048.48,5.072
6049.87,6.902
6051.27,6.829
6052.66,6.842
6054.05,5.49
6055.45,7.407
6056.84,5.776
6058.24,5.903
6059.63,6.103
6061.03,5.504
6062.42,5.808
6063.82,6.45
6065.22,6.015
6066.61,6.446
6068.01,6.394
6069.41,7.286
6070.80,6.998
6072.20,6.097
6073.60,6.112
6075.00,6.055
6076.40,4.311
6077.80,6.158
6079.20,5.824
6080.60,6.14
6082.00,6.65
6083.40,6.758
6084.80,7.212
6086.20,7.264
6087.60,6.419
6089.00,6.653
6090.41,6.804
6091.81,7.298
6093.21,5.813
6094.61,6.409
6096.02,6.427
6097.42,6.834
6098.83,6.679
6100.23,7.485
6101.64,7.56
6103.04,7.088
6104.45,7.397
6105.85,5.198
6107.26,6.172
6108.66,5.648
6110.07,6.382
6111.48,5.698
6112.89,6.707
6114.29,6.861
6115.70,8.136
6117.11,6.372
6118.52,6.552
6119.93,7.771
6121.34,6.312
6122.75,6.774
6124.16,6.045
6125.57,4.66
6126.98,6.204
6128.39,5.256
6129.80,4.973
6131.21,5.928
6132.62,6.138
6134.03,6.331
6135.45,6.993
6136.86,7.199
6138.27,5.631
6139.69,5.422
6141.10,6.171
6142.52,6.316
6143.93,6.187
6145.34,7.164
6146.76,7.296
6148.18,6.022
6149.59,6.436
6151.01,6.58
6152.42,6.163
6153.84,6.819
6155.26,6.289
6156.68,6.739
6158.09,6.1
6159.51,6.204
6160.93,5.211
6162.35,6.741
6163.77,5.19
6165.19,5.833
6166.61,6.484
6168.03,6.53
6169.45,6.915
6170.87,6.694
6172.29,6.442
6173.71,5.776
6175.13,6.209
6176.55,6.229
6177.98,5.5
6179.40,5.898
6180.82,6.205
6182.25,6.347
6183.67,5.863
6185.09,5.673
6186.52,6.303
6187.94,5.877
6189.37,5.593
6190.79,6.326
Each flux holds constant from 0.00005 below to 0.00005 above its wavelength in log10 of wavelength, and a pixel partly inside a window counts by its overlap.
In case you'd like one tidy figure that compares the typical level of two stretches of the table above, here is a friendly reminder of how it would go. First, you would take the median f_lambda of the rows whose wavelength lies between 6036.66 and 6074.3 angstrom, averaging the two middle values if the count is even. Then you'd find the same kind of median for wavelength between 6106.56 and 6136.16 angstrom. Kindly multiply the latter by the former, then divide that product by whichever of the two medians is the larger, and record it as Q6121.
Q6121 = 6.10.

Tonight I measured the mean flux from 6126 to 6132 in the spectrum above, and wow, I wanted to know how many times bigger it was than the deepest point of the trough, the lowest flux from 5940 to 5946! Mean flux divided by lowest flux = 0.94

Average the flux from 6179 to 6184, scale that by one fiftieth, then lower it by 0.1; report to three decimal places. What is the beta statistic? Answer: 0.022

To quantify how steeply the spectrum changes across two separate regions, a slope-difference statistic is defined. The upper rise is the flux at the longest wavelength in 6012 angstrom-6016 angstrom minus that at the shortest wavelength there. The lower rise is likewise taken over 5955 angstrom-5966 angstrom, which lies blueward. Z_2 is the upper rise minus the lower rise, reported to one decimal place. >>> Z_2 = -2.7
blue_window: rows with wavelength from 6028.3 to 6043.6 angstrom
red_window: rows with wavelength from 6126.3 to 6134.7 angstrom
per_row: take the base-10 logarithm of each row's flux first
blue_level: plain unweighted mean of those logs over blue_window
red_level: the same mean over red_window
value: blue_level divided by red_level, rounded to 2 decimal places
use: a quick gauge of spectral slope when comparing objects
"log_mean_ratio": 1.02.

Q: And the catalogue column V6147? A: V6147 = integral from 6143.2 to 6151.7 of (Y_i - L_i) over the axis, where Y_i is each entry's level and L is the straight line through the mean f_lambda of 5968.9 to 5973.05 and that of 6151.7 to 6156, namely 1.5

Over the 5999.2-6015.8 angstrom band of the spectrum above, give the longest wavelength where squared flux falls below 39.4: 6015.15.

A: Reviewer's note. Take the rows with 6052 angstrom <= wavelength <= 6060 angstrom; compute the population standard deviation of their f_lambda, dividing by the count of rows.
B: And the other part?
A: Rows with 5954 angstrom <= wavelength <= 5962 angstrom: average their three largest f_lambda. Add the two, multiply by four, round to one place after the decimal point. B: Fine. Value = 32.4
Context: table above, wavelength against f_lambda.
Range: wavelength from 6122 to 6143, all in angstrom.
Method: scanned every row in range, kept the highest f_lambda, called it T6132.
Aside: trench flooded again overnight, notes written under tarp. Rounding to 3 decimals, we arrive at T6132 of 7.199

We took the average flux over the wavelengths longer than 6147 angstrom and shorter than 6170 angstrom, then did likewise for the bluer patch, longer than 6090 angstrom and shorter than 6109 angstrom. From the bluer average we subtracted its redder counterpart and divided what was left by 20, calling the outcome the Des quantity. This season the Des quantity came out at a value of 0.018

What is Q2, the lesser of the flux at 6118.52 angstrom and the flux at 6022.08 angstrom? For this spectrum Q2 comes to 6.5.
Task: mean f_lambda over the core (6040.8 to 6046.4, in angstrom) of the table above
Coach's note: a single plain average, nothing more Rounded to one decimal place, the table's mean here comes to 5.9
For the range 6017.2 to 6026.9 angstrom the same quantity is 5.7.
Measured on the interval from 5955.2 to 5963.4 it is 7.0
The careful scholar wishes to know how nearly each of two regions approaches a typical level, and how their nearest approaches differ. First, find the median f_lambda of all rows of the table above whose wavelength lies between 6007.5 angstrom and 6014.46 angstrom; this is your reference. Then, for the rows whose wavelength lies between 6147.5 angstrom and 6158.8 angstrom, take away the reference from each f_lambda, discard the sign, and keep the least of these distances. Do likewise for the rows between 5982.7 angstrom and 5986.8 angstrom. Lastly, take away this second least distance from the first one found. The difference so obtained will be -0.1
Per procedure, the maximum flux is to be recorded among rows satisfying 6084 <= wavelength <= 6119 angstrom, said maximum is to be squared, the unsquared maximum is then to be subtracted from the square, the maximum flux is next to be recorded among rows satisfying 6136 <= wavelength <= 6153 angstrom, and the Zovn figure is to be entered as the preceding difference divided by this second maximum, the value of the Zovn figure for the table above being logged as 8.0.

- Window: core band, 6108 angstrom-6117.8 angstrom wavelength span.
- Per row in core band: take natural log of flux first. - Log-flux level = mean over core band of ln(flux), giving 1.87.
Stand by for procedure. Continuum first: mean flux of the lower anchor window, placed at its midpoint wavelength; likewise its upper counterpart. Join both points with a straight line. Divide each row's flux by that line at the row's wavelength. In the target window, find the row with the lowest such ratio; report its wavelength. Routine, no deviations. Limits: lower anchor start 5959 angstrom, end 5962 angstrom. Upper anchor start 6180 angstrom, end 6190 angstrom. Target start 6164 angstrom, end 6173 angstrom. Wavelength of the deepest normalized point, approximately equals 6165.19 angstrom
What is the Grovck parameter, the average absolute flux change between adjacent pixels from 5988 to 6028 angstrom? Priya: 0.81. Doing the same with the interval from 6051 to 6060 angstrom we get 0.87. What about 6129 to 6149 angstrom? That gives 0.57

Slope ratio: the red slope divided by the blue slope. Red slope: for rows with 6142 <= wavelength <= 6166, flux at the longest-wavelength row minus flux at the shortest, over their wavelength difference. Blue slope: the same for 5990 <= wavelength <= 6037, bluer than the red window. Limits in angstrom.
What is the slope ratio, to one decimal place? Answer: 5.2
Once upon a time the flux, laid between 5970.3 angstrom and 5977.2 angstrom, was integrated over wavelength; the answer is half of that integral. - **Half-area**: 21.0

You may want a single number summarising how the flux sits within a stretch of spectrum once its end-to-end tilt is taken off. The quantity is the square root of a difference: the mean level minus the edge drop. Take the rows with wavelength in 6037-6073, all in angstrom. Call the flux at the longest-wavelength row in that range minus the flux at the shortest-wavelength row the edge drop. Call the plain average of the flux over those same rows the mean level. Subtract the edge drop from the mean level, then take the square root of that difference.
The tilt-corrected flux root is 2.46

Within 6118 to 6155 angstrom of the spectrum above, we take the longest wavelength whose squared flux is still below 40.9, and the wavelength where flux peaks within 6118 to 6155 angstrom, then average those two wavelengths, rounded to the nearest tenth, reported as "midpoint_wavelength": 6136.2 angstrom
